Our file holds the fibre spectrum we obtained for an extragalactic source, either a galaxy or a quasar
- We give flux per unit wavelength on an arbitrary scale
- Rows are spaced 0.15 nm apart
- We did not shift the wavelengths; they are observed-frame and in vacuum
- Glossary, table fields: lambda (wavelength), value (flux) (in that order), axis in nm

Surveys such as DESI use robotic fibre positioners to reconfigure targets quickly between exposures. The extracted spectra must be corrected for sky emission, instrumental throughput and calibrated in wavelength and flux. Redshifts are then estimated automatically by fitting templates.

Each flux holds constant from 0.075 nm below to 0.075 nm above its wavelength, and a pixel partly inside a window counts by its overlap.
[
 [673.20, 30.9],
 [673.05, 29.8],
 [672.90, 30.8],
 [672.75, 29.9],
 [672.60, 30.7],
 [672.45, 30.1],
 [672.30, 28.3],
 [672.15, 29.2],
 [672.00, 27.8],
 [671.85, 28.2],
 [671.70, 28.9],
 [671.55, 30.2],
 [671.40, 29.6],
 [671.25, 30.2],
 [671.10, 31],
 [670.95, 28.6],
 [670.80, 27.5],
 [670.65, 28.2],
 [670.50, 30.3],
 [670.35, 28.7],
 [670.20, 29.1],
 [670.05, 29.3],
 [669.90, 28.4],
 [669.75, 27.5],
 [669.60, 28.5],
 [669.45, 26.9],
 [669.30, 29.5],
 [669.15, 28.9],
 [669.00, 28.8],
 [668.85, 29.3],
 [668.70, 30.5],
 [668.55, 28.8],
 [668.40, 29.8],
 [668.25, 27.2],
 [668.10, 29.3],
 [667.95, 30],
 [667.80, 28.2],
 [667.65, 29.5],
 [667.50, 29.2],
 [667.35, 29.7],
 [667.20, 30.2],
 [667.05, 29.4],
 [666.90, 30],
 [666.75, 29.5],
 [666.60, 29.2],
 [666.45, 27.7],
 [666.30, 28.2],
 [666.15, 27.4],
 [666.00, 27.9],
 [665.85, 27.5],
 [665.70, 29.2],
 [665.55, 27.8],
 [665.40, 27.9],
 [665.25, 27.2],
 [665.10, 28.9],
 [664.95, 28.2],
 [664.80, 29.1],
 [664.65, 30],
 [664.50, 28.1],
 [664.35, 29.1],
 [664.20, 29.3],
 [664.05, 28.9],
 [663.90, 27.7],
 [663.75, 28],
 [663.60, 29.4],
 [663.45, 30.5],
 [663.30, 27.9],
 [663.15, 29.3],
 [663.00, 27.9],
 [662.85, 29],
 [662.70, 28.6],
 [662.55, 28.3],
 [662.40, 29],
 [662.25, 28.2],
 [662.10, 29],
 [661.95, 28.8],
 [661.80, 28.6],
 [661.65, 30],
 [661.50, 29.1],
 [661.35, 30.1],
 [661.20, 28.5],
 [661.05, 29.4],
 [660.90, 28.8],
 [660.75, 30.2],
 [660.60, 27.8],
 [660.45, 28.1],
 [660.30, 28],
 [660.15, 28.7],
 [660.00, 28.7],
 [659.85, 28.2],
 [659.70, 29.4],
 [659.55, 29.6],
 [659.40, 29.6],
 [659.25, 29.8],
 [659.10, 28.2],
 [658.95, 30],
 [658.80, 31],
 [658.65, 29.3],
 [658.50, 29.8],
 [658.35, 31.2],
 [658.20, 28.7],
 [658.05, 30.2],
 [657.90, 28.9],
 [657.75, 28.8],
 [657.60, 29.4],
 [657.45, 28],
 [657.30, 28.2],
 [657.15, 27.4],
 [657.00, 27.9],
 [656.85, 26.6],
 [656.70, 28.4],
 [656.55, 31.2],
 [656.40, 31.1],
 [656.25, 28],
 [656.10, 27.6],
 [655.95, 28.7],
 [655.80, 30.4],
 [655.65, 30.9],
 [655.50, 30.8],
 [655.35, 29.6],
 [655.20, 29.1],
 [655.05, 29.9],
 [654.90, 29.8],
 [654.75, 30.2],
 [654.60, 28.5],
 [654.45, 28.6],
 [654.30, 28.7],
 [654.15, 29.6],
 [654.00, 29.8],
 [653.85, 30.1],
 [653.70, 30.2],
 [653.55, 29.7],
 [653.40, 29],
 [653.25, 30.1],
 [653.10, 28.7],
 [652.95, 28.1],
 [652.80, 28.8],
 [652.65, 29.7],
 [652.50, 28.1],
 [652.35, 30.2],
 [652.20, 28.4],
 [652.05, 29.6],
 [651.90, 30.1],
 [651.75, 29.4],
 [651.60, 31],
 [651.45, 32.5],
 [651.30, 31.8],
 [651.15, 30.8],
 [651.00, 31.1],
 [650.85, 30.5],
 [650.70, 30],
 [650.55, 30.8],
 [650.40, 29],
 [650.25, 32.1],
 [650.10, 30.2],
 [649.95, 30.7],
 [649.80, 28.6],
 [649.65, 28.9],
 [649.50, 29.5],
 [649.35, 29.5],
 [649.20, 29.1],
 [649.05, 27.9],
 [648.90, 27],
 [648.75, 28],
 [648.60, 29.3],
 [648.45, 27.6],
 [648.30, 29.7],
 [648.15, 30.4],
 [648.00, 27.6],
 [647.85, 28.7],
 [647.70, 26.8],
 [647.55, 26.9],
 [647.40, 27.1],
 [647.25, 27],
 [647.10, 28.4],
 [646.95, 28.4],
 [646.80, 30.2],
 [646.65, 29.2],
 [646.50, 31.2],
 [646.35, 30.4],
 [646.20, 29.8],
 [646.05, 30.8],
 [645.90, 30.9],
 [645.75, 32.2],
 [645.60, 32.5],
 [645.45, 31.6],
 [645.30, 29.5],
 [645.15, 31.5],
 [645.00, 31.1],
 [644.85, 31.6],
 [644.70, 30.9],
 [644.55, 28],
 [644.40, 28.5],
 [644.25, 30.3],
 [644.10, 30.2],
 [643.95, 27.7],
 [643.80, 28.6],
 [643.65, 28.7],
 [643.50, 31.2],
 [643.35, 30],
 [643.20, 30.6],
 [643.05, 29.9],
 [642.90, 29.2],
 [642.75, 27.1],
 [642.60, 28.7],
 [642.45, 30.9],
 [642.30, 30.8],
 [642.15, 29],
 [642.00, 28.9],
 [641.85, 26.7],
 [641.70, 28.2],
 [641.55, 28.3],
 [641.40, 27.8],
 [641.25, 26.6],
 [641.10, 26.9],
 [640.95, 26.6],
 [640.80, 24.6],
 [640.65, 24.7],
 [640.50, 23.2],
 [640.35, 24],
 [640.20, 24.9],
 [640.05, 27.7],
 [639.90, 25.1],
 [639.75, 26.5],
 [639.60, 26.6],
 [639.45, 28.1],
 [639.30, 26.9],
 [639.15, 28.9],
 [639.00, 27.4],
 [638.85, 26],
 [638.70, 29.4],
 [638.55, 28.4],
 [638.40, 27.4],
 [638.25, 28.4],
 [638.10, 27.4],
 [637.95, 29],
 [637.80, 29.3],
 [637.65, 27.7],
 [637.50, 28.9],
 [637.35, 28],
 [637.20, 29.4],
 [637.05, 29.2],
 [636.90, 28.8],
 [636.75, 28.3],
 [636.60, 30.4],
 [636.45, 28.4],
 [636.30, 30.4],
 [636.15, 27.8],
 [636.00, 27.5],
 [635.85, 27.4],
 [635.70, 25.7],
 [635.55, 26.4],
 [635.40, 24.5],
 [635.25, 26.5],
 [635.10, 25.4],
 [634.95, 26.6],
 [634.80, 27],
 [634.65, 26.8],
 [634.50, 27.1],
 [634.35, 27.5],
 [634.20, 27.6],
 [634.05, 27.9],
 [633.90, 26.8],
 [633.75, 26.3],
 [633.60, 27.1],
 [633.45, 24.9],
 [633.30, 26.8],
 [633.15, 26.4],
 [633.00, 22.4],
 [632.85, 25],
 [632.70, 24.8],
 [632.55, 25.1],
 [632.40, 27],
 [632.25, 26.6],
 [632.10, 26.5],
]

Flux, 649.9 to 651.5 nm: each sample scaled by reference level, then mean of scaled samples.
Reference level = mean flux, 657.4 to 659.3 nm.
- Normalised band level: 1.05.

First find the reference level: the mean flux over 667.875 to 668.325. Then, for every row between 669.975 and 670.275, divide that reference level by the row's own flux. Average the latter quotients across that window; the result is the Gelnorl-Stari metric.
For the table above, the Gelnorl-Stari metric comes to 0.99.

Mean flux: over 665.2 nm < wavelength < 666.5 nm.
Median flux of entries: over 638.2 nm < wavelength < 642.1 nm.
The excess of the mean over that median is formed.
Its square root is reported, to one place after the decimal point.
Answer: 1.0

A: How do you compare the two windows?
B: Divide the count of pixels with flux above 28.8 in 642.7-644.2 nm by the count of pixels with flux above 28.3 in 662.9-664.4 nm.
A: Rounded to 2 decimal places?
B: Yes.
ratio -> 1.00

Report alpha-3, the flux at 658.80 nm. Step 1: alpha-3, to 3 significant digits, 31.0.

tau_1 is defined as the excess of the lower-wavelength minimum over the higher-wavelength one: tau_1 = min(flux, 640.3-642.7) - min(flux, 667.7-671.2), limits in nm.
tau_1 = -4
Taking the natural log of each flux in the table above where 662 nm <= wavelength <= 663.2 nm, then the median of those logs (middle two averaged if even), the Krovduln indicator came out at 3.36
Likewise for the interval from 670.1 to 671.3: 3.36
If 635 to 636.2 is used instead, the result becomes 3.28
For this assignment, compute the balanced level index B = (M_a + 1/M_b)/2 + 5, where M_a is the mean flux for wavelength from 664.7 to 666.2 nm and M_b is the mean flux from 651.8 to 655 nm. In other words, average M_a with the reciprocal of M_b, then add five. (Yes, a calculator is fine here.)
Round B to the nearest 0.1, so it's 19.1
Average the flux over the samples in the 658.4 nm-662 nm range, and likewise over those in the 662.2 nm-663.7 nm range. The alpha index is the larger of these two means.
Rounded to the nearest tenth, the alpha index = 29.2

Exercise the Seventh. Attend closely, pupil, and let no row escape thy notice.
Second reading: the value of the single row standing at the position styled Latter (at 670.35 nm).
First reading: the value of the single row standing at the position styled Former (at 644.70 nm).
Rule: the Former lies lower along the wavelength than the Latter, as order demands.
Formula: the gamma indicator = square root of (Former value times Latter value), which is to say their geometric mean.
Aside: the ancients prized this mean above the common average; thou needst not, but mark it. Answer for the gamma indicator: 29.8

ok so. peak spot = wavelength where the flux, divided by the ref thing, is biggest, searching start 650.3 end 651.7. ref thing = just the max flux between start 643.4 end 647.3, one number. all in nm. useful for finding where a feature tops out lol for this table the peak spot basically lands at 651.45 nm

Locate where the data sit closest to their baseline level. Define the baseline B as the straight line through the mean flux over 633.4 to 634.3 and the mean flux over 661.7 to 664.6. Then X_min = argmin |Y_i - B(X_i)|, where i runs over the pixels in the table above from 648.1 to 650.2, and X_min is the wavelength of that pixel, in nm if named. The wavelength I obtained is 649.05 nm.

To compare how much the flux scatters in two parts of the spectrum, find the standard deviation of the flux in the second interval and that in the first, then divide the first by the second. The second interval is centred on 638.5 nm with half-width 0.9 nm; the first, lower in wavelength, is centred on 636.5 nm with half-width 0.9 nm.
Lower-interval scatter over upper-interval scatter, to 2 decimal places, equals 1.26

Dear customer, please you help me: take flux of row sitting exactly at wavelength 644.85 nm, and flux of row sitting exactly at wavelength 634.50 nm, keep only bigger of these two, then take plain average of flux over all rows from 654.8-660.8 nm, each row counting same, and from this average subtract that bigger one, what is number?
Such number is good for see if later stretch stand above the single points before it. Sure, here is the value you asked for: -2.4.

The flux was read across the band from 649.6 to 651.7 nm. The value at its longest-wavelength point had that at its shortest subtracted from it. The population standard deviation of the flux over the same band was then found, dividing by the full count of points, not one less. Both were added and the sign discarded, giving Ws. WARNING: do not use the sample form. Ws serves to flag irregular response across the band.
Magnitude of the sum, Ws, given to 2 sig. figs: 3.2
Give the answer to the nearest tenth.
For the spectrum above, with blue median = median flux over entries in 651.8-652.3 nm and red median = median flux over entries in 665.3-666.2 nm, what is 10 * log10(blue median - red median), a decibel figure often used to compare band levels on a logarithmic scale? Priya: 2.4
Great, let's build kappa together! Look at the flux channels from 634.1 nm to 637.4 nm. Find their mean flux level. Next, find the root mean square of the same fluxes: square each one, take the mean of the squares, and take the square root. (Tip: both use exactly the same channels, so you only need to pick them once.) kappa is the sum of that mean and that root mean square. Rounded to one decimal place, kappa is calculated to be 55.2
